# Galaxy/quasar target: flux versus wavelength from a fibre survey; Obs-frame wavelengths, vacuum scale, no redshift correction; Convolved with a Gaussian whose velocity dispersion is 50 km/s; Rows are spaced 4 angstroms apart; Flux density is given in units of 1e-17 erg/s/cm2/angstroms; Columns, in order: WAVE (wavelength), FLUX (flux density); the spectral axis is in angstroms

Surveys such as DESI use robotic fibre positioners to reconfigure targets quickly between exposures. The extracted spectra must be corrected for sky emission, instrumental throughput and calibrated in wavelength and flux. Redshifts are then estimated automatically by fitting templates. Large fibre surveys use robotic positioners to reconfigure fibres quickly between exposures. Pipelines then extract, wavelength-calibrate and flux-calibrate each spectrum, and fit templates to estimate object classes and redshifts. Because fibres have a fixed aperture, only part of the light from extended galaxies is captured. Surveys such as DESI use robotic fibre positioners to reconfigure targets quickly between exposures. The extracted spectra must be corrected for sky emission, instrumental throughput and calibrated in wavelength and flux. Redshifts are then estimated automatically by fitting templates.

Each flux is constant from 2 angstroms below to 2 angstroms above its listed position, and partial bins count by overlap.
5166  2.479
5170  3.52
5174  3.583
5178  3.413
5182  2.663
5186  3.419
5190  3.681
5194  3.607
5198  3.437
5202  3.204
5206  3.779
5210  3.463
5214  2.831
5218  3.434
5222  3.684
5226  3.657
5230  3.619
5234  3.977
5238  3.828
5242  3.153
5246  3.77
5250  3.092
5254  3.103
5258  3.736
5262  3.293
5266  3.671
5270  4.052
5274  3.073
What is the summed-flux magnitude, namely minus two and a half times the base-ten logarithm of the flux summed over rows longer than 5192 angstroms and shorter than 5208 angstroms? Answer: -2.87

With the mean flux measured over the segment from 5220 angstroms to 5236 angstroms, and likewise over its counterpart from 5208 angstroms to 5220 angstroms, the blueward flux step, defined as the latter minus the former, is -0.49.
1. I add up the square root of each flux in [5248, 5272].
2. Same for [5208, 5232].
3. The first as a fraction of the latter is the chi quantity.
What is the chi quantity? 1.01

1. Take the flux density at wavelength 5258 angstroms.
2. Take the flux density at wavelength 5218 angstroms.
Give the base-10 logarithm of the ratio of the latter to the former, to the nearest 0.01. -0.04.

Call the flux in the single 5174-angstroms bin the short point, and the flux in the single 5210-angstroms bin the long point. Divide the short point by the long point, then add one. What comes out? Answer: 2.03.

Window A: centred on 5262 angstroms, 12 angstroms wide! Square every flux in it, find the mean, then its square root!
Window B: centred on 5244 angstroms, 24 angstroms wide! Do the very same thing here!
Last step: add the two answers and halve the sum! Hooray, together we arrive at 3.54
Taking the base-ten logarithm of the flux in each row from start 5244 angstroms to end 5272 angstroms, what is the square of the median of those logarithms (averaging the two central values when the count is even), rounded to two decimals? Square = 0.32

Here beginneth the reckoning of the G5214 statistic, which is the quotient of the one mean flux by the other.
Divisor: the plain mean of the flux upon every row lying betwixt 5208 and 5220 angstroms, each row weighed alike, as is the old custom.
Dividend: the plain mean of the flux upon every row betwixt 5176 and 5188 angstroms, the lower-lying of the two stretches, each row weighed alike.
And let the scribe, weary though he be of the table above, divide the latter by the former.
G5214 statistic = 0.98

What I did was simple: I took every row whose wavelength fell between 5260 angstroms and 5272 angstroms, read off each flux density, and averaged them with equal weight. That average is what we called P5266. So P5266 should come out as 3.67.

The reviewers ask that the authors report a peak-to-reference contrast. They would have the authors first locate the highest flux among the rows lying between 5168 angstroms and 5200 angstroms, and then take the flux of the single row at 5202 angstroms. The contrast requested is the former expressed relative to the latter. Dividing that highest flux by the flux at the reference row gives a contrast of 1.15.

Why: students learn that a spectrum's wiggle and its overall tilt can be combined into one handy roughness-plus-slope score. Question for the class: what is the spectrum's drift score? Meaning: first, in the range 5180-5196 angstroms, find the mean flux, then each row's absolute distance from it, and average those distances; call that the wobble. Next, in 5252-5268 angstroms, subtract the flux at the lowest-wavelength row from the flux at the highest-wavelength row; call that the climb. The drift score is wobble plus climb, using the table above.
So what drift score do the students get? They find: 0.91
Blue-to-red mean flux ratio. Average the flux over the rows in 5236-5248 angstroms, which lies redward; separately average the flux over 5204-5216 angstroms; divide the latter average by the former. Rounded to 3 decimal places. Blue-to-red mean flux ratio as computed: 0.937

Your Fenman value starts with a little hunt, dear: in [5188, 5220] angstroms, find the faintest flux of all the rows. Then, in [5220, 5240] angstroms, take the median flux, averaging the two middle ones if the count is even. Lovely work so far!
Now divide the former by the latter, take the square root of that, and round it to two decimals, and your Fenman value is 0.88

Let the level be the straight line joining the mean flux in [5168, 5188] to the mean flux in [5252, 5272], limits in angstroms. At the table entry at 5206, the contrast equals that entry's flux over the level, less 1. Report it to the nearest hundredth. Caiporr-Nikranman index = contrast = 0.11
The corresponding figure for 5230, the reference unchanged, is 0.04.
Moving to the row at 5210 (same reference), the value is 0.01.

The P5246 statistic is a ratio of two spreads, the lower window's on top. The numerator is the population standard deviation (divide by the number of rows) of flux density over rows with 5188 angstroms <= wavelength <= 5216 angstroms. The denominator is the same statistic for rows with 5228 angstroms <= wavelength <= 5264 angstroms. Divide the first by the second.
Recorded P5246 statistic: 0.91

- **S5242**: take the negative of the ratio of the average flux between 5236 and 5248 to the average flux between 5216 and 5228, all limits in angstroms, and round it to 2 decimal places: -1.00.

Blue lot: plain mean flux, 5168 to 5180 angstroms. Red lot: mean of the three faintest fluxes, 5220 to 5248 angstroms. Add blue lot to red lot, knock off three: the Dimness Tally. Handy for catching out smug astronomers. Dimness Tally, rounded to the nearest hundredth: 3.98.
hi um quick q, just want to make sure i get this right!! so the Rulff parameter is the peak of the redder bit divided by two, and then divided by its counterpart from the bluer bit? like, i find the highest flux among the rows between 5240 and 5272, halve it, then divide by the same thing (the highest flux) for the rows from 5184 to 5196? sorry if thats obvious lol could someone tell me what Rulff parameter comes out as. 0.55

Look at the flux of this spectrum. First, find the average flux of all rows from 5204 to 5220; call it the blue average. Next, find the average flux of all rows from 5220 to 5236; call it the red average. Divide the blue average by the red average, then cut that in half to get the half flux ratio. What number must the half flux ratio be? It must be 0.45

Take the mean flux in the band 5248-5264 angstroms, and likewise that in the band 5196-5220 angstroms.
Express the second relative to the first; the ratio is 1.02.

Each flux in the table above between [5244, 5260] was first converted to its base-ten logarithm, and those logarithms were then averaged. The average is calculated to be 0.533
